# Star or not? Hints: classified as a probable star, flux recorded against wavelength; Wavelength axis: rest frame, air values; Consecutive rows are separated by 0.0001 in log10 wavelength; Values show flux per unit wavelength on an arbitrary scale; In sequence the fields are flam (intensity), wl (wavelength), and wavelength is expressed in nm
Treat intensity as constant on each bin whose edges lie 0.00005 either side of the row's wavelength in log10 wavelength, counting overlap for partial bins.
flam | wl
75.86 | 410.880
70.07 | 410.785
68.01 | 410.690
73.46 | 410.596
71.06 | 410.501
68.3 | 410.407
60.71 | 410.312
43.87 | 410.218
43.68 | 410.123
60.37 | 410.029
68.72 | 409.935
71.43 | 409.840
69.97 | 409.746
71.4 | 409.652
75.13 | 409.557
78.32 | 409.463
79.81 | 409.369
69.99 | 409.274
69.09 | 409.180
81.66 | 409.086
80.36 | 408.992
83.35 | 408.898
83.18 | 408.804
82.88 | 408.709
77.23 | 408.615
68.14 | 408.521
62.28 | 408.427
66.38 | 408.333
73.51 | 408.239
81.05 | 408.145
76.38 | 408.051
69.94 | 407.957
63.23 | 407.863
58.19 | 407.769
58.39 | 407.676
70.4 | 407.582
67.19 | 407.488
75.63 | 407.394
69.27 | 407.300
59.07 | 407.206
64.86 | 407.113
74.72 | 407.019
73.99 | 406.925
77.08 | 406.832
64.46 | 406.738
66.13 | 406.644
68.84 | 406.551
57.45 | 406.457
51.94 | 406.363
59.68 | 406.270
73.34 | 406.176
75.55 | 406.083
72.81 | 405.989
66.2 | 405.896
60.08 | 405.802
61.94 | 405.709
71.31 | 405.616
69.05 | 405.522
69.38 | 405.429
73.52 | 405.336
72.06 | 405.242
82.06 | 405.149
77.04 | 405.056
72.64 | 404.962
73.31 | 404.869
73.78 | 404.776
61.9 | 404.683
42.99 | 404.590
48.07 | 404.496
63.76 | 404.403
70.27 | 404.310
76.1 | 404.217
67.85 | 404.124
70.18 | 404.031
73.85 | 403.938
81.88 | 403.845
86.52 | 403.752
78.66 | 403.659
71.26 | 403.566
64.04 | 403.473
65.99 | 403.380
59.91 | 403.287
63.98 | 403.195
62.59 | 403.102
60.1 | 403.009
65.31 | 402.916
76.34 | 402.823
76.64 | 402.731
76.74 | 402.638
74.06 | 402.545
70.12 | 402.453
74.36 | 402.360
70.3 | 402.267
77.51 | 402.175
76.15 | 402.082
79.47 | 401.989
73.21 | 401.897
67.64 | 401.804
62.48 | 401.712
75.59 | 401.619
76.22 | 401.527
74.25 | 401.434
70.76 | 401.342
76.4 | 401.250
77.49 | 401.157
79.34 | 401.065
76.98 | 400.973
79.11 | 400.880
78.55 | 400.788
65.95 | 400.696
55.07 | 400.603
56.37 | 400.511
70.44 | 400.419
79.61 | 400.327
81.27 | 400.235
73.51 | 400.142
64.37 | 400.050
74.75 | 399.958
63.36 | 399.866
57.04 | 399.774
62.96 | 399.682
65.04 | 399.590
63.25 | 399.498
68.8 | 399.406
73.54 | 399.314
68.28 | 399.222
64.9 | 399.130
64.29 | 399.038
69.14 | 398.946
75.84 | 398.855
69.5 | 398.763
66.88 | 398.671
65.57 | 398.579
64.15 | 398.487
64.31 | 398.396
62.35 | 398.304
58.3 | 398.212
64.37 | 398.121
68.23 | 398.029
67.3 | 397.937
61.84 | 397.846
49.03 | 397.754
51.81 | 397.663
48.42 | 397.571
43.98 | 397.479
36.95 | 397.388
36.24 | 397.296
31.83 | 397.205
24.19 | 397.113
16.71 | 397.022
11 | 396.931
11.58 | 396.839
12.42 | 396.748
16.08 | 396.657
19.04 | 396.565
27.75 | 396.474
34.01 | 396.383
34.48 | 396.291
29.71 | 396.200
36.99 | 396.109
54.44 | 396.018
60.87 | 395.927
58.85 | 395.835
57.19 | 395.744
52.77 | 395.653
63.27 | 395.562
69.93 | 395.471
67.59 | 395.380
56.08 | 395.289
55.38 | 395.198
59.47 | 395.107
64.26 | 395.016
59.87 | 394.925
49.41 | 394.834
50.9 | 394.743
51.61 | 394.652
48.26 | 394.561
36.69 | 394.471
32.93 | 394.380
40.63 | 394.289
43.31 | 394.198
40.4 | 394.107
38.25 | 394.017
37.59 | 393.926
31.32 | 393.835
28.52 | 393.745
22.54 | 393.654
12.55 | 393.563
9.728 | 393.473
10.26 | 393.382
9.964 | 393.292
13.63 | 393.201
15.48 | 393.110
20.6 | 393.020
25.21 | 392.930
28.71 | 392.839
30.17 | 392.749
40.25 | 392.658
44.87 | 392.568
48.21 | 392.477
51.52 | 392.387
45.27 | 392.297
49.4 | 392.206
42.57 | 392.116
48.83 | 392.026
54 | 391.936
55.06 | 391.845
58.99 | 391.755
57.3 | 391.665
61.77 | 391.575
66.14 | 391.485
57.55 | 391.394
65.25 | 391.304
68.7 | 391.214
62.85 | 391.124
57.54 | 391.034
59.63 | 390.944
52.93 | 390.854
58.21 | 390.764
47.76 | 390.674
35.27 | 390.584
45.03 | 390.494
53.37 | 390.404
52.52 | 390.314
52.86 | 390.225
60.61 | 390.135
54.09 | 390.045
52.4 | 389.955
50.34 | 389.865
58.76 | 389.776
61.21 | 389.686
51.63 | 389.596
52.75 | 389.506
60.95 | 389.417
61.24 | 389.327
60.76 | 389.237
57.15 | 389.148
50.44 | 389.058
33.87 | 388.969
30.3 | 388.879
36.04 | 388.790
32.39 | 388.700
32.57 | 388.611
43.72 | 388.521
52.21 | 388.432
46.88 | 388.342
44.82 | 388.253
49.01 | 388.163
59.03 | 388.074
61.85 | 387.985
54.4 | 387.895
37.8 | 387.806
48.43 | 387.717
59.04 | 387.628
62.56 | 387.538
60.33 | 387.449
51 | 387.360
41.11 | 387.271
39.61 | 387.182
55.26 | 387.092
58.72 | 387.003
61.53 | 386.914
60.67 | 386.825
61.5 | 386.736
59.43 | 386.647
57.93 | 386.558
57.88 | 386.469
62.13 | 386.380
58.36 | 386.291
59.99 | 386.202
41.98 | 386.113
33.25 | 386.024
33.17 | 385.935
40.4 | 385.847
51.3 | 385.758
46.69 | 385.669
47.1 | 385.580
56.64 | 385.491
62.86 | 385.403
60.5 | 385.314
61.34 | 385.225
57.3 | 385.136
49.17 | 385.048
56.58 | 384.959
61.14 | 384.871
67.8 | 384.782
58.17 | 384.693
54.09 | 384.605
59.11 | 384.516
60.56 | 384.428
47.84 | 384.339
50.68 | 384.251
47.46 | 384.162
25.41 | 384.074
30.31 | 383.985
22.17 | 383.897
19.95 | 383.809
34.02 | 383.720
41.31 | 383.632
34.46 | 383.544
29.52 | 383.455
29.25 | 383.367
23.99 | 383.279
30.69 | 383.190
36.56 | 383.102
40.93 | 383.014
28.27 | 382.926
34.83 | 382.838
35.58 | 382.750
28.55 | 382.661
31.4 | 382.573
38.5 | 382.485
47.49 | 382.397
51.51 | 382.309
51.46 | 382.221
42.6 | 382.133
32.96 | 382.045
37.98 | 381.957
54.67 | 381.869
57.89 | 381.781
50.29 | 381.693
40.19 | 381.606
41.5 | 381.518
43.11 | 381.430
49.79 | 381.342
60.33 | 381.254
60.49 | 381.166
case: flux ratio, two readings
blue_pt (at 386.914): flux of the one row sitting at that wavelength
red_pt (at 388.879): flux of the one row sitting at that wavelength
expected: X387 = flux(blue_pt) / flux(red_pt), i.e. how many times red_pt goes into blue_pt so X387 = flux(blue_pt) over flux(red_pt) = 2.03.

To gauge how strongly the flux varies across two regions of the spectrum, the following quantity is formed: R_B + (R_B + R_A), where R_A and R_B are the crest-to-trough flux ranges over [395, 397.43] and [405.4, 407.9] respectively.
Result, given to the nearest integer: 109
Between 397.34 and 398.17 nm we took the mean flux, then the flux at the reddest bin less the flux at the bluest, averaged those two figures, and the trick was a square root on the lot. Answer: 6.4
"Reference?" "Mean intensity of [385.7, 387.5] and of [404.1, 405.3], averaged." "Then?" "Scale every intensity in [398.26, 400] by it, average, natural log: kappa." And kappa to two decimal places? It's 0.10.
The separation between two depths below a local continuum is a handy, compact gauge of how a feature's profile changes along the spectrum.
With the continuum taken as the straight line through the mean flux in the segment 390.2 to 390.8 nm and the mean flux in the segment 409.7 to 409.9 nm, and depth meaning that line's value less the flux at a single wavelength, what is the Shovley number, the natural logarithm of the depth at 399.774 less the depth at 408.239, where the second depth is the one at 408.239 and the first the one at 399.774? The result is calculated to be 2.0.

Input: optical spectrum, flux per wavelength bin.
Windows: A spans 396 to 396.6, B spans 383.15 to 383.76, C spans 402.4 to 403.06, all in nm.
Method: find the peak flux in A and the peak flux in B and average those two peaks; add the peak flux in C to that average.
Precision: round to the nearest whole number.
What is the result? 125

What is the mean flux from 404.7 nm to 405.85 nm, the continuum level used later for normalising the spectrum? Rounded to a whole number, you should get 71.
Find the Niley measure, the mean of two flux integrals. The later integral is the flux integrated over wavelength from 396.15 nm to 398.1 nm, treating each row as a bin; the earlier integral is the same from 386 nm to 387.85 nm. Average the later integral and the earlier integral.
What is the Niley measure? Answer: 84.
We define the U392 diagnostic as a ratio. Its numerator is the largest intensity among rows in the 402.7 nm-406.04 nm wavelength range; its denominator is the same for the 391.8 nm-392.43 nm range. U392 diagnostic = 1.57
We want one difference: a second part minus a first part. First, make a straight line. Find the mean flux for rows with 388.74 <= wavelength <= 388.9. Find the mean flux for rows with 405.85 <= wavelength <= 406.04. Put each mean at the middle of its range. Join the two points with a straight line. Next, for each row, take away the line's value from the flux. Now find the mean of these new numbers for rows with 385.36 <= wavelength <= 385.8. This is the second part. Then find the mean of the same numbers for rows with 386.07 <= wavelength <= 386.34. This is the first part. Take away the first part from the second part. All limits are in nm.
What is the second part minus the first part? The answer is 1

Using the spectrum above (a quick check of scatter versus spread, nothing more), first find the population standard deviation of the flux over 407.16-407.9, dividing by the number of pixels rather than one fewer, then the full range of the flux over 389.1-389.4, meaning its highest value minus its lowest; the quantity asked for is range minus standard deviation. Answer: -2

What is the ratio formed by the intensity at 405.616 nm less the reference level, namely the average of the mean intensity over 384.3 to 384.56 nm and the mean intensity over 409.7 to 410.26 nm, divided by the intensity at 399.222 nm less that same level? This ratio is 1.3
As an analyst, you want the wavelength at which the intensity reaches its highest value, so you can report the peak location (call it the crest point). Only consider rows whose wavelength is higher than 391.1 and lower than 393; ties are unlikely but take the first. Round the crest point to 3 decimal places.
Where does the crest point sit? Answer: 391.214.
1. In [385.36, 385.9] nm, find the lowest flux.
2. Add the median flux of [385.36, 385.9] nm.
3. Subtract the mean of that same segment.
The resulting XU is 39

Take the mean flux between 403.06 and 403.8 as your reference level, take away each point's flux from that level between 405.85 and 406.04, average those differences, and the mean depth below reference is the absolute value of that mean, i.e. 0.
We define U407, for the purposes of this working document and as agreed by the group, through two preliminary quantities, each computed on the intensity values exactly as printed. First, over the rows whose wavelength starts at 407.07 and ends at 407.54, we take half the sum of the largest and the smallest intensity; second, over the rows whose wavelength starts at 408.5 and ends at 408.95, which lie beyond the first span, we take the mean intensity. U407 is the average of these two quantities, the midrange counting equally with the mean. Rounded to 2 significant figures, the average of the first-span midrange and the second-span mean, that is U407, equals 73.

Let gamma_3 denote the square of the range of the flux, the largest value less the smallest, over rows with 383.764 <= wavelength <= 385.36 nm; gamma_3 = 2290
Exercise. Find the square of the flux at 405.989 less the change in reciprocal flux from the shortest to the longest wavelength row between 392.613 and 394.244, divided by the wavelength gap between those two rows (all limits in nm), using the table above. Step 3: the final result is 5301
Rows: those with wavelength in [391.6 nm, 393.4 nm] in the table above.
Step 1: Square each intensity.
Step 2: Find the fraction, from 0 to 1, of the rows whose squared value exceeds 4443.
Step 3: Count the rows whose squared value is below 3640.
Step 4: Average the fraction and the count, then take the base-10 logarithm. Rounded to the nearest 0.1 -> 1.0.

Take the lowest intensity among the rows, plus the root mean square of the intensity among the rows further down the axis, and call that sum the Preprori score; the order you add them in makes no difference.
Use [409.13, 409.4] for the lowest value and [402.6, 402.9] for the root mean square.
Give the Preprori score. 146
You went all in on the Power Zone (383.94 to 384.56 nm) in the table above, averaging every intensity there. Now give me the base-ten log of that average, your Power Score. 1.66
